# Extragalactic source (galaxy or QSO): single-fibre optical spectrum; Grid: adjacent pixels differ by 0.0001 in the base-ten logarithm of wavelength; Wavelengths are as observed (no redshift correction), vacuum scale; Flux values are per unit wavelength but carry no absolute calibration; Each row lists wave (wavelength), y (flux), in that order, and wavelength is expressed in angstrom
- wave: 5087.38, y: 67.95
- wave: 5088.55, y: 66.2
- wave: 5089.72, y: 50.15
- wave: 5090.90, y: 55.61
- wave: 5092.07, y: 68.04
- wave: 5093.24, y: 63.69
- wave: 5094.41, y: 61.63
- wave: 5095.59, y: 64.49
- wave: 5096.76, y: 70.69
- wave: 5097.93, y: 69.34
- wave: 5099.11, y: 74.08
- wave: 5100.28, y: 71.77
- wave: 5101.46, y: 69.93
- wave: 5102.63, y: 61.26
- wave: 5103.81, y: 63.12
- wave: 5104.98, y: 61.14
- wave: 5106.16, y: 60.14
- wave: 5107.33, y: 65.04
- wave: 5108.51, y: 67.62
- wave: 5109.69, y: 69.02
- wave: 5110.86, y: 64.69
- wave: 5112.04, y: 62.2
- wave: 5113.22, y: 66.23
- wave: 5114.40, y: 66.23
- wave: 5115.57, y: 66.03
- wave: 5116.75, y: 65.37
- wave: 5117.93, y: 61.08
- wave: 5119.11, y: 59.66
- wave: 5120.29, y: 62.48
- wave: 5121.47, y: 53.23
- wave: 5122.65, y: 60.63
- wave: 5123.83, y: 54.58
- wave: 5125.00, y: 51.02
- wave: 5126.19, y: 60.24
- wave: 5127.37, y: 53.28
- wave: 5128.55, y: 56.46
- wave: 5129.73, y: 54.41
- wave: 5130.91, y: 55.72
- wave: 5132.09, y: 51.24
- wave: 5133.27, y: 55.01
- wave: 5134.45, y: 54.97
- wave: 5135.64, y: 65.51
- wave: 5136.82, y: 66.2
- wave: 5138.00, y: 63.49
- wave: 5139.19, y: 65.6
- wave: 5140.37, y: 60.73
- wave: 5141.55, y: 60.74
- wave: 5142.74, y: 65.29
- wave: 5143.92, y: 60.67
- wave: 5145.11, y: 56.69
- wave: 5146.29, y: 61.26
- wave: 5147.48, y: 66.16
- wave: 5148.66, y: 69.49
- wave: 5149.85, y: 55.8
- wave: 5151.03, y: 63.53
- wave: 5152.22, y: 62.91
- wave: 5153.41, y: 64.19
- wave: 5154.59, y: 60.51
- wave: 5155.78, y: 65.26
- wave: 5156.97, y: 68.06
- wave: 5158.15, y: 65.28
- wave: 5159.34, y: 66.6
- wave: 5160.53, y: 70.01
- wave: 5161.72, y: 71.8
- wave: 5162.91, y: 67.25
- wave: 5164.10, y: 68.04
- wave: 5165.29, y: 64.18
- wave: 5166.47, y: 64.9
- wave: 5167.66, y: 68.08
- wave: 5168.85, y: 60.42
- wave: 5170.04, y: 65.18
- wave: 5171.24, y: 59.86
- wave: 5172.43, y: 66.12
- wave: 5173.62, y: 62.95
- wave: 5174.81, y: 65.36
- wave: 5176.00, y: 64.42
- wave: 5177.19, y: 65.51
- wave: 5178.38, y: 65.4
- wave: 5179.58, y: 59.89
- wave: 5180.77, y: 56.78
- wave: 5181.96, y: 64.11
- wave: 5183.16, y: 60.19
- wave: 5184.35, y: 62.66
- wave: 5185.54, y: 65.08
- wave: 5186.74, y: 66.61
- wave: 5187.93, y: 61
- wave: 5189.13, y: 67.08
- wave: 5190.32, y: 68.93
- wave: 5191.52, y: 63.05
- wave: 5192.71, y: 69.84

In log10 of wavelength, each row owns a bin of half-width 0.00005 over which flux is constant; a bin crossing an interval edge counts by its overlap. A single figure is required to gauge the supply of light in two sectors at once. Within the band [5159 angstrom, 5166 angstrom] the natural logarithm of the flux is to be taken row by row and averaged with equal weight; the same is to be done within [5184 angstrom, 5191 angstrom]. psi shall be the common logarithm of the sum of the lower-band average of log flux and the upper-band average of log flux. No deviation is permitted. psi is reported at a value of 0.924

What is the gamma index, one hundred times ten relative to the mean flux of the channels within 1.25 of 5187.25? 15.7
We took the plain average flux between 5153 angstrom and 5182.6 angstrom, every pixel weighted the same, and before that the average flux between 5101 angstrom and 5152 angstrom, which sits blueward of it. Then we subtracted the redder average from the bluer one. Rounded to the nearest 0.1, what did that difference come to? -3.6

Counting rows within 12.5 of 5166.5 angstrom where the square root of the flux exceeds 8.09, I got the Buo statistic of 9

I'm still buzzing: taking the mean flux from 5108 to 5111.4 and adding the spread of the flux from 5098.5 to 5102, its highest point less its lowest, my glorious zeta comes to 71.3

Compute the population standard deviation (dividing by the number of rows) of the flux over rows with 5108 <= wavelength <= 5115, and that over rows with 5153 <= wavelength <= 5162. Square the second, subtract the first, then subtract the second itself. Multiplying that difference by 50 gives 271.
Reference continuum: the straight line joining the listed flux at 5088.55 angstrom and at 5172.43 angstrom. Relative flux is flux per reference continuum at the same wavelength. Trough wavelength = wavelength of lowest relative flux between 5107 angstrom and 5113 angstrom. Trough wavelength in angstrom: 5112.04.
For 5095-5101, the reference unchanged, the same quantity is 5095.59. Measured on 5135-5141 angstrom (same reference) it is 5140.37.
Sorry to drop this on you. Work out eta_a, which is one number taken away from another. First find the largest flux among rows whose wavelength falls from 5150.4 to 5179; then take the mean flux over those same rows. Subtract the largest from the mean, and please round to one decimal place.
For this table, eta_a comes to -6.6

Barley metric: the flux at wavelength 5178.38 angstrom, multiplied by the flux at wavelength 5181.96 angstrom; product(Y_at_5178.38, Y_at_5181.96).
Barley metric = 4193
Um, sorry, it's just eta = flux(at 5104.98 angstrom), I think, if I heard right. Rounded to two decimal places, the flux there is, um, 61.14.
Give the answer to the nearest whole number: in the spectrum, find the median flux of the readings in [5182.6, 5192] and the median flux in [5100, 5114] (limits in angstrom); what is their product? 4156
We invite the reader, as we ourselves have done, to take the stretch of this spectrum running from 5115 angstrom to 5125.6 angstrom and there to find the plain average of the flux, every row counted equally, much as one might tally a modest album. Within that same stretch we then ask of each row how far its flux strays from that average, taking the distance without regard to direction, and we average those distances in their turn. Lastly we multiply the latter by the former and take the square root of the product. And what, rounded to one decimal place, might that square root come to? 15.9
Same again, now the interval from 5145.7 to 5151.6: 15.5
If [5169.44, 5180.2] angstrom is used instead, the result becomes 11.2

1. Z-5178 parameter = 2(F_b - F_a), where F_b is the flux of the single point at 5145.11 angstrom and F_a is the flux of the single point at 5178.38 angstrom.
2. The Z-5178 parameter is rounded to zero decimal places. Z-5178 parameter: -17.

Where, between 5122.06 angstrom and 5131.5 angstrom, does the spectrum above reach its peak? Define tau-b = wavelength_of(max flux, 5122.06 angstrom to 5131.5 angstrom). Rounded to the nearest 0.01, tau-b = 5122.65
